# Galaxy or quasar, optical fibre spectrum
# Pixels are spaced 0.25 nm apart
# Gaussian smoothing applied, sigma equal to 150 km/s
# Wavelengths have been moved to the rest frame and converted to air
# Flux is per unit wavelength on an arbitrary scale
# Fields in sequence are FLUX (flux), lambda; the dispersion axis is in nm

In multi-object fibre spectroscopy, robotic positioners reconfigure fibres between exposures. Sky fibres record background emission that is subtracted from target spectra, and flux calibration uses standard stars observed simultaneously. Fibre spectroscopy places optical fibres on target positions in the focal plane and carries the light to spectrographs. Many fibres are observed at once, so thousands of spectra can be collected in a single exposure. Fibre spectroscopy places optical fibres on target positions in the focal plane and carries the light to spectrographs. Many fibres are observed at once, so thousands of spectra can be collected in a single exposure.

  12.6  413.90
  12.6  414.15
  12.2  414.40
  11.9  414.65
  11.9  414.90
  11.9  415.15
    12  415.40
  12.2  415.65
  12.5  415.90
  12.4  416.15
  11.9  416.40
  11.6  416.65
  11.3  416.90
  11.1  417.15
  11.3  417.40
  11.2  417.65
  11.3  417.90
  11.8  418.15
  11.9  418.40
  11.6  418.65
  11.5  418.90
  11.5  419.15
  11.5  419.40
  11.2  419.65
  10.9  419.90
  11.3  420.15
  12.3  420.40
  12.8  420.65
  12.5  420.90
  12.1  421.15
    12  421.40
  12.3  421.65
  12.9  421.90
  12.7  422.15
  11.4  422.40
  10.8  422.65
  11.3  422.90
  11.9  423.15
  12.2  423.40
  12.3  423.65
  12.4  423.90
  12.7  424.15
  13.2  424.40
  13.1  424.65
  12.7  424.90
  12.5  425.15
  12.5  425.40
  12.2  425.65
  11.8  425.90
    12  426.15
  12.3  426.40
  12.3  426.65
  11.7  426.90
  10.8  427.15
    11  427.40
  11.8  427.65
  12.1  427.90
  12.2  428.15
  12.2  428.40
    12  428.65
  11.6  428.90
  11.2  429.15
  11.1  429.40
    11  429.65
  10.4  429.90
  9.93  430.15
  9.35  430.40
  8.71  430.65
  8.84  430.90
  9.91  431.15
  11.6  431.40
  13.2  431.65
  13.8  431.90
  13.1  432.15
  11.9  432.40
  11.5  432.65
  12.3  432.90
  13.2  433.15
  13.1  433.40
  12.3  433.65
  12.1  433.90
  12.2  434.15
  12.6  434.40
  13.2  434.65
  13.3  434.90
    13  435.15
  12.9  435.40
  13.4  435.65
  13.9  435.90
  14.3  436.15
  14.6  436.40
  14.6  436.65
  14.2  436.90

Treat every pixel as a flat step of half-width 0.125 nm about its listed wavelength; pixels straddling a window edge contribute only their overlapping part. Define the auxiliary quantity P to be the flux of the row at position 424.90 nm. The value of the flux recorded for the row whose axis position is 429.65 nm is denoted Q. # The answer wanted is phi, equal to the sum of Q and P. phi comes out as 23.7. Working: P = 12.7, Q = 11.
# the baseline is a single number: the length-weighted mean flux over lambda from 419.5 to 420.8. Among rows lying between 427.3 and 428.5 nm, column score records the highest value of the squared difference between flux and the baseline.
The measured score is 0.5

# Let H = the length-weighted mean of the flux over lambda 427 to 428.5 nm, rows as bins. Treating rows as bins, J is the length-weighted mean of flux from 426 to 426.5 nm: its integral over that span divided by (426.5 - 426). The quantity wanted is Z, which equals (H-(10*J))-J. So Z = -122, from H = 11.7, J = 12.1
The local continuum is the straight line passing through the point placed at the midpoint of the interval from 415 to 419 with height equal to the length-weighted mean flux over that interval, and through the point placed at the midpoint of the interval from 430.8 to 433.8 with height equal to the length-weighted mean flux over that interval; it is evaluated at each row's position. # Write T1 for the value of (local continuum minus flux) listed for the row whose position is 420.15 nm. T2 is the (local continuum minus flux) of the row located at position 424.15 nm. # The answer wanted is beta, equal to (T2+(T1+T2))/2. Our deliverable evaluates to -0.6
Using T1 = 0.5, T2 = -0.8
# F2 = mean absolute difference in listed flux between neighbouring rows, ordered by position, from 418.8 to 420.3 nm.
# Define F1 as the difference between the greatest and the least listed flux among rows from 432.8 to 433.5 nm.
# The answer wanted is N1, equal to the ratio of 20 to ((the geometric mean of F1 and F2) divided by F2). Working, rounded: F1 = 0.9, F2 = 0.2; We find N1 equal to 9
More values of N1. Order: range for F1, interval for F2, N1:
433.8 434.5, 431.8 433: 25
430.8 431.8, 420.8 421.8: 5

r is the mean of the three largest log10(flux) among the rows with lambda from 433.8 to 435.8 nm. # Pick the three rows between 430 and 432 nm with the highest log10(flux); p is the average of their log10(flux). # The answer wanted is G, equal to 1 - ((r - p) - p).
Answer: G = 2.09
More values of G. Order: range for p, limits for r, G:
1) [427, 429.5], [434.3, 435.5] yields 2.05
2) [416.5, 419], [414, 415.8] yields 2.05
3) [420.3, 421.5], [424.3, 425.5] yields 2.08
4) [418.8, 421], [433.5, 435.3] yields 2.08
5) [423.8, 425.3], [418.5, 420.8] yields 2.14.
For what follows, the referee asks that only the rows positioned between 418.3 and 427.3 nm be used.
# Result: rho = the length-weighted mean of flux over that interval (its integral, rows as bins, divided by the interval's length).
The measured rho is 12.0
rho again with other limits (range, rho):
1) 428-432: 11.1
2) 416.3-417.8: 11.4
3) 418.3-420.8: 11.7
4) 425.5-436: 11.9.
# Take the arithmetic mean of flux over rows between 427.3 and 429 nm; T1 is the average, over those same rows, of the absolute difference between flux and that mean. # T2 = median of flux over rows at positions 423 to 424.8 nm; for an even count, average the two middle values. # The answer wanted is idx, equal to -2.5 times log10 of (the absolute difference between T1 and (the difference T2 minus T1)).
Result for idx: -2.68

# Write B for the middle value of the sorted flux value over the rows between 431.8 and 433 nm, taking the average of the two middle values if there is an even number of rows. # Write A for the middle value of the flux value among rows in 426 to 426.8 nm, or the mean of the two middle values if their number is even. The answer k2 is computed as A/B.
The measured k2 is 1.00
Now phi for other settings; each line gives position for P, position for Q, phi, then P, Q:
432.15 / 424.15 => 25.8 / 13.1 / 12.7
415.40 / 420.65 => 24.8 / 12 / 12.8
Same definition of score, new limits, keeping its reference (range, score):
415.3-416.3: 0.6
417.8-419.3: 0.2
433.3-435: 2.5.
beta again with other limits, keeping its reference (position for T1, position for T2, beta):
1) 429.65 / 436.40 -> -1.9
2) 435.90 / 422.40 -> -0.4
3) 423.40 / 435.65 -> -1.4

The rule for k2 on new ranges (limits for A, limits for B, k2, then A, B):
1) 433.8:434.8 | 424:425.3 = 0.98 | 12.4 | 12.70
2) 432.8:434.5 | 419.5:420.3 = 1.10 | 12.3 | 11.20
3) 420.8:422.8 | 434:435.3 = 0.94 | 12.2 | 13.00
